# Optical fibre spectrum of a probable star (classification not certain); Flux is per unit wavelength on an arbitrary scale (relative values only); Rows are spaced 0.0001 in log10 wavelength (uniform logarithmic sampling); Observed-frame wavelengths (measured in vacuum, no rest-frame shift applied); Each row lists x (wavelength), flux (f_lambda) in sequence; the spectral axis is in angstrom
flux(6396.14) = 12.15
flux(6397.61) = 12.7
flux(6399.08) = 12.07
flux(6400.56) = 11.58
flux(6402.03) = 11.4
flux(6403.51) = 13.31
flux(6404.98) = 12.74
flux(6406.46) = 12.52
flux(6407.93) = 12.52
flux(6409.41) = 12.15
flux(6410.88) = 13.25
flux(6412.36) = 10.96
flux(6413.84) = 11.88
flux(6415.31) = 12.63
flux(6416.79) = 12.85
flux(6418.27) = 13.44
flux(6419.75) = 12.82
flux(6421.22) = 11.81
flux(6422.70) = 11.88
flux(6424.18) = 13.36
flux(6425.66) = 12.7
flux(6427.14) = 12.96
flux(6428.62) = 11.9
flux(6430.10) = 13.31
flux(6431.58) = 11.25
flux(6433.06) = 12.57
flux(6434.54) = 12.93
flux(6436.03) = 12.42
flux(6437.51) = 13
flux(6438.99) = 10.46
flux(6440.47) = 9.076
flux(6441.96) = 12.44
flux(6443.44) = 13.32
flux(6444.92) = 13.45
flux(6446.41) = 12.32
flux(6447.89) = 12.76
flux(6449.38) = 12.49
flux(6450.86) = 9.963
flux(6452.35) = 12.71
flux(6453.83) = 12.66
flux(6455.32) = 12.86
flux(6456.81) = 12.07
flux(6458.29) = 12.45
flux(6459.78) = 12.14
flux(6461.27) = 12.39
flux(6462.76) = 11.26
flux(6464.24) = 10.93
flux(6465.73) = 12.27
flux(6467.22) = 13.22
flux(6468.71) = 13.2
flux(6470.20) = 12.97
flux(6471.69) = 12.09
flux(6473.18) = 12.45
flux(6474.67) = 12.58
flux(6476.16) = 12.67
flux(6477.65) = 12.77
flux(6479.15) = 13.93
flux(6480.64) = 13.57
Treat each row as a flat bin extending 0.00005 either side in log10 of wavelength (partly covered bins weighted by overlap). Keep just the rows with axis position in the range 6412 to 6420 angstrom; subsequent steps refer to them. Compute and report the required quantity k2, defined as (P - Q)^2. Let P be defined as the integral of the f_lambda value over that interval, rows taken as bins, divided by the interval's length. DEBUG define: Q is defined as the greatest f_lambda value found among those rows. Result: 0.94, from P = 12.47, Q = 13.44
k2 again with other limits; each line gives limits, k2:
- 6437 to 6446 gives 2.27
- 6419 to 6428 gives 0.60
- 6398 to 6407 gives 1.07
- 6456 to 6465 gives 0.32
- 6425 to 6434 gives 0.72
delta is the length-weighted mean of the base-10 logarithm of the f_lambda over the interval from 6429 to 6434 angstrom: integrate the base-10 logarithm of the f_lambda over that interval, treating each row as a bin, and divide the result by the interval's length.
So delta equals 1.09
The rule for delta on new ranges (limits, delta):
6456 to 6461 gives 1.09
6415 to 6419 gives 1.11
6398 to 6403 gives 1.07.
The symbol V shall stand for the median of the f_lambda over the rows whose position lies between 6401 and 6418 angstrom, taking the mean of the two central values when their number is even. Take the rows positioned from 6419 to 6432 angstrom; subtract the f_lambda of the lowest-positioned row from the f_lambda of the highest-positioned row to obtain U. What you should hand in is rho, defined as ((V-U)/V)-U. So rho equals 2.7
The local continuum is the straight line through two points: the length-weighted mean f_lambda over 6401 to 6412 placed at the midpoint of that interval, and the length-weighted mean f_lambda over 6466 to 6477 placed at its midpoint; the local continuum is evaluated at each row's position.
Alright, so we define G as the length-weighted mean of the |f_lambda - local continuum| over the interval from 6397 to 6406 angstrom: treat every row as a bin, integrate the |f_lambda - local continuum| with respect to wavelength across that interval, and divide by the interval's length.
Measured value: 0.60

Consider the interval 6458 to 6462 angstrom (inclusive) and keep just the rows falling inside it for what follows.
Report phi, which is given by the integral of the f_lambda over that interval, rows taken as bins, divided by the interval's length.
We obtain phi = 12.3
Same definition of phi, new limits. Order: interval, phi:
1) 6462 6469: 12.1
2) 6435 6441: 11.4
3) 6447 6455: 12.2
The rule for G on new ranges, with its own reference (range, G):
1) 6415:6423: 0.52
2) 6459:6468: 0.82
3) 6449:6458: 0.61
